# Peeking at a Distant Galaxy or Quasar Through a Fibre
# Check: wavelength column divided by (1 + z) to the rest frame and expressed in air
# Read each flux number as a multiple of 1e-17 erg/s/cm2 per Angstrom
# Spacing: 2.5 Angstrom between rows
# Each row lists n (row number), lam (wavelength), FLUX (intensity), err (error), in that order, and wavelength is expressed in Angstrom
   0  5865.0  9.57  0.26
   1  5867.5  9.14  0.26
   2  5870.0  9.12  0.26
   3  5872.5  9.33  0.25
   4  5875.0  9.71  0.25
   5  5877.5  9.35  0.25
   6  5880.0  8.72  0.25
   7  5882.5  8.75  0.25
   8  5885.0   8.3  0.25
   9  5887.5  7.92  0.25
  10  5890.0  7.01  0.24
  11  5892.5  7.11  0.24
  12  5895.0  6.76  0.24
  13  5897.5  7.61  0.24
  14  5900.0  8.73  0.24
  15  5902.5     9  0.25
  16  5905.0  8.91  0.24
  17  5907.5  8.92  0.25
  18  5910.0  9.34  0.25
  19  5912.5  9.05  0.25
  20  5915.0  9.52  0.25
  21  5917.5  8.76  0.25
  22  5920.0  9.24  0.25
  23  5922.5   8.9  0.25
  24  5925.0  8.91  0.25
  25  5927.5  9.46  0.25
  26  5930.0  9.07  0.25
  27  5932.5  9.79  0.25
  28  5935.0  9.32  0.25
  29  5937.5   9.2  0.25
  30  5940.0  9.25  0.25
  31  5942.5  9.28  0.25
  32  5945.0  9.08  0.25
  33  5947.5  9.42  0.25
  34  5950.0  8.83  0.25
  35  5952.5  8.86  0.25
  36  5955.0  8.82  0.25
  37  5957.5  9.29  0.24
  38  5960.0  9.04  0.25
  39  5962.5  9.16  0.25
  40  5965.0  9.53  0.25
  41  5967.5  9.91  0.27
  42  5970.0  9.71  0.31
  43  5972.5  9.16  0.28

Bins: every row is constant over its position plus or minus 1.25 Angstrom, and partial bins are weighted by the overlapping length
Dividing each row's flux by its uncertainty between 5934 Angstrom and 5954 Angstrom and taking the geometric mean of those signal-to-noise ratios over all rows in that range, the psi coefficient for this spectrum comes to 36.6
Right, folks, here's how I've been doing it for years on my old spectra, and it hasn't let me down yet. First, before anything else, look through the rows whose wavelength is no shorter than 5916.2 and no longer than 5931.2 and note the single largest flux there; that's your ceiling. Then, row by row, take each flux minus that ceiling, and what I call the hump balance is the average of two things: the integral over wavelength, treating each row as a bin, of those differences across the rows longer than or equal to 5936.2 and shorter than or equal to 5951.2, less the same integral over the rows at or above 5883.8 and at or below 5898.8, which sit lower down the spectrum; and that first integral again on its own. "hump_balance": 11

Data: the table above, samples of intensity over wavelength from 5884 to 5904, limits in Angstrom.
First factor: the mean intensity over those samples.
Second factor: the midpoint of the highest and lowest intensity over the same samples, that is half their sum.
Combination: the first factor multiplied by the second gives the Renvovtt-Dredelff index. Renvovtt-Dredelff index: 62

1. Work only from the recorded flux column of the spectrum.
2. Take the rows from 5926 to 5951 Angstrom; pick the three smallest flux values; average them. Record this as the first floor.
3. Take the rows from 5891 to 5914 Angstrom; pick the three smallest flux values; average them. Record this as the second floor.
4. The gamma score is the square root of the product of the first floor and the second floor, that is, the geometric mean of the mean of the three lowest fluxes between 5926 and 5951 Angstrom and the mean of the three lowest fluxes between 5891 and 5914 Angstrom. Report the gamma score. 8.0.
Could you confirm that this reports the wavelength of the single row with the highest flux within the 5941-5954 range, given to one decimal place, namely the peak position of 5947.5 Angstrom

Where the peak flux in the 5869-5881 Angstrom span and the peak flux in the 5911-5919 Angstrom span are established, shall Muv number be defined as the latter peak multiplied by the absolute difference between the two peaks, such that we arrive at 2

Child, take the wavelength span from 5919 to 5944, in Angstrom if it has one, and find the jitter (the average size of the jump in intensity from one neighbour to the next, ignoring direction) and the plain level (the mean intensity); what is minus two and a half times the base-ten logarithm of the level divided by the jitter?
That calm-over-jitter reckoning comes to -3.7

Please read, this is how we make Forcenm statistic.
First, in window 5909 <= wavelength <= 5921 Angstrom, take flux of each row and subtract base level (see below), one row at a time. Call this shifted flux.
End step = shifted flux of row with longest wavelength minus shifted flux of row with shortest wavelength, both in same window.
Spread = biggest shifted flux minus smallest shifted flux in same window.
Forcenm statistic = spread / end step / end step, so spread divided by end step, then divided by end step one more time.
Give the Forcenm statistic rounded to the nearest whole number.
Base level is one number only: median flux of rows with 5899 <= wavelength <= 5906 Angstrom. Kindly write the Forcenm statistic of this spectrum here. 76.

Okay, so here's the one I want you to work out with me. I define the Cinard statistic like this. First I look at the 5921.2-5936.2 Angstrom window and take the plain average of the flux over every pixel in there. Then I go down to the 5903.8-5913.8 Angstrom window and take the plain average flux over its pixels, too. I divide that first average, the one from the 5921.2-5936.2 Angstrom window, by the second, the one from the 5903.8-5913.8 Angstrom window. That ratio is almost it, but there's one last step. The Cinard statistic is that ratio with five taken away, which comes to -3.98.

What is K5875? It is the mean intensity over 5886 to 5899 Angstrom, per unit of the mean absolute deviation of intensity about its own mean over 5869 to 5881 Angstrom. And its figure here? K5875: 28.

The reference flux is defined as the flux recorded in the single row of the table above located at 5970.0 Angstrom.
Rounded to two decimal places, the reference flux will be 9.71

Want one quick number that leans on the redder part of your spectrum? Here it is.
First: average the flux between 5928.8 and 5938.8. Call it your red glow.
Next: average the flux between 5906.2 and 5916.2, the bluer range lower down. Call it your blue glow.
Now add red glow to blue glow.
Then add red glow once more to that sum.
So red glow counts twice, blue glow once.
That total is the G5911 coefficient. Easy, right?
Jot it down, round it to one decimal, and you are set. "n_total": 27.9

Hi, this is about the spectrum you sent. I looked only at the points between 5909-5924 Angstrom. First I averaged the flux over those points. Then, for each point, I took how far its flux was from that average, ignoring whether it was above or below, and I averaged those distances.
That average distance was 0.23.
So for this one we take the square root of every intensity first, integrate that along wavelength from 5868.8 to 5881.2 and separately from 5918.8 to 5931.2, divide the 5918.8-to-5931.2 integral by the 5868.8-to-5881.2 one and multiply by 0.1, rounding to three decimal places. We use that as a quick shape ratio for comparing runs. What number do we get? 0.099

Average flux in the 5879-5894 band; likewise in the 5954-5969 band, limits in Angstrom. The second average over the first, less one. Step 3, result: 0.17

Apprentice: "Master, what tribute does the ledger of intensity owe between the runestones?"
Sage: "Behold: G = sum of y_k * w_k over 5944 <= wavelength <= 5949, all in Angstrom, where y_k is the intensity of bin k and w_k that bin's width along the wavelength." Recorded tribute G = 46.2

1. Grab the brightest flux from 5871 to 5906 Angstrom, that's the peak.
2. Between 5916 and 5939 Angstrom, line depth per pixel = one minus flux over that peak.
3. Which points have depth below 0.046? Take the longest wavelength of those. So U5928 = 5935.0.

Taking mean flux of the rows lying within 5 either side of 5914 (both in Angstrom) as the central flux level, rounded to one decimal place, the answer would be 9.2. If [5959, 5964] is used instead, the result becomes 9.1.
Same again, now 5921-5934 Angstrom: 9.2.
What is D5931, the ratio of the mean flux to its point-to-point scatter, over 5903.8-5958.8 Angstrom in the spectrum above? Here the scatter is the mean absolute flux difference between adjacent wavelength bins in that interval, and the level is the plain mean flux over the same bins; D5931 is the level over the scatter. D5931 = 28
